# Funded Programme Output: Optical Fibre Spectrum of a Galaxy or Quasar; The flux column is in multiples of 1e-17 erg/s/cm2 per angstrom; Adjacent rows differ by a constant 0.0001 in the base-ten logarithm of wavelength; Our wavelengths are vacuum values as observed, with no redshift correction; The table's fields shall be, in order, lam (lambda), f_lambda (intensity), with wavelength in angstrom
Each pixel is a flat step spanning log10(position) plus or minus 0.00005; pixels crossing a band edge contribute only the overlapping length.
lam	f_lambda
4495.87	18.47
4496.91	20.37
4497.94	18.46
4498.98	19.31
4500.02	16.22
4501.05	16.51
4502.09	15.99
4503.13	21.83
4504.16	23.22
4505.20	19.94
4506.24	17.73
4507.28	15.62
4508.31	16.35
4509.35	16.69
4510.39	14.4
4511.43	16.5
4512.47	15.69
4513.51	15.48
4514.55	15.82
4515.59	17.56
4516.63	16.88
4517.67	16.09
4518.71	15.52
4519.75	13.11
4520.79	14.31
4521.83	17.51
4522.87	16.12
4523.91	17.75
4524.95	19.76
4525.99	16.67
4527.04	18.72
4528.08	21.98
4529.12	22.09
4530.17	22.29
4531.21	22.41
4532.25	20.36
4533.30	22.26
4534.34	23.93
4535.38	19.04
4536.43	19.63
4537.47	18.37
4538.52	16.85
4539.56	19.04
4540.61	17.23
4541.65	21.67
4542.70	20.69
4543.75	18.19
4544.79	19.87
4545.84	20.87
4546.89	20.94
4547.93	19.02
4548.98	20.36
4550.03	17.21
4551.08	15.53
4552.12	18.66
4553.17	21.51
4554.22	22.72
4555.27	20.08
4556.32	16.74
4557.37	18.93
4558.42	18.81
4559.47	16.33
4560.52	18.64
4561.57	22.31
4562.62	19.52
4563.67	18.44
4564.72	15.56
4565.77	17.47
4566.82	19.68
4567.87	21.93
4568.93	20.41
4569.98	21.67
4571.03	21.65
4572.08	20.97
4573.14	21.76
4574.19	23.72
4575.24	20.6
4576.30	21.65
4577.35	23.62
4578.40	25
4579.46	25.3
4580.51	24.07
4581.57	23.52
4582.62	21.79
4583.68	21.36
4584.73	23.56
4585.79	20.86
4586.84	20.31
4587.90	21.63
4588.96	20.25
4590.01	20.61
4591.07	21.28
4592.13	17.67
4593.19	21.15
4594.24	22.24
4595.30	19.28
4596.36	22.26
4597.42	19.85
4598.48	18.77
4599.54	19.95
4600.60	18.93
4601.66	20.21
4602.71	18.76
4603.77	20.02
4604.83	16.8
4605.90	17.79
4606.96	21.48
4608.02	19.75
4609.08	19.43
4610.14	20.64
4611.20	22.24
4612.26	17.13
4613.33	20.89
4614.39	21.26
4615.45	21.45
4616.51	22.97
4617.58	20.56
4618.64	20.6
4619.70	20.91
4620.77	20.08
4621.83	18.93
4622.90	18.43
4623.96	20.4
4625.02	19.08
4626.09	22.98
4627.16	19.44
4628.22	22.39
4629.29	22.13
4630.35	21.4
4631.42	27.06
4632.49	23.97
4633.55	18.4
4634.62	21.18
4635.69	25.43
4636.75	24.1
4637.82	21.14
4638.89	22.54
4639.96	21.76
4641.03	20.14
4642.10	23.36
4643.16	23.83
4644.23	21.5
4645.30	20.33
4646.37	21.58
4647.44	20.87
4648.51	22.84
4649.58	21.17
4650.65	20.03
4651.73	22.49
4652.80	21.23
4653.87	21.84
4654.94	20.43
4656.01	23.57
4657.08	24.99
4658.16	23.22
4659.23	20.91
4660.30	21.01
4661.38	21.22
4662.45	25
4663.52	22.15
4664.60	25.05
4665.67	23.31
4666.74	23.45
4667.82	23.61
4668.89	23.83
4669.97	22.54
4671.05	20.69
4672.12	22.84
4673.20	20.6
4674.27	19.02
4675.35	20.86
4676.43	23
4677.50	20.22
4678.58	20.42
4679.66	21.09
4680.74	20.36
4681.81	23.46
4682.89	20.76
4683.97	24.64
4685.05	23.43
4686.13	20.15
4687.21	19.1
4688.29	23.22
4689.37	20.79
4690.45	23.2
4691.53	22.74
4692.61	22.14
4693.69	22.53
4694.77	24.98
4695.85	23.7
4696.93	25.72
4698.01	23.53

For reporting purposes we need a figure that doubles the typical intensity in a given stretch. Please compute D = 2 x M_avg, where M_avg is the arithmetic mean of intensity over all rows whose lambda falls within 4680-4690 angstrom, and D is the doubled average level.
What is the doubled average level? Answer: 43.5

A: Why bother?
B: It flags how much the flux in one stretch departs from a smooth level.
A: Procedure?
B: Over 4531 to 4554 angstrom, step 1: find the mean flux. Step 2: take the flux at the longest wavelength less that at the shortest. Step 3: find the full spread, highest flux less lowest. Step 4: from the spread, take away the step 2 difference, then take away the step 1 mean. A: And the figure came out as -10.4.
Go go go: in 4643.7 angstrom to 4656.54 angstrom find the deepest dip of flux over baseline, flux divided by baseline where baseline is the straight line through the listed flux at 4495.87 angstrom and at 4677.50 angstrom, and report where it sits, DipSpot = 4650.65 angstrom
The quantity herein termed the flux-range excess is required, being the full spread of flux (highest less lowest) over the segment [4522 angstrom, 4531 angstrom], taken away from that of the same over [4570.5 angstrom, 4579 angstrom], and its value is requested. -1.8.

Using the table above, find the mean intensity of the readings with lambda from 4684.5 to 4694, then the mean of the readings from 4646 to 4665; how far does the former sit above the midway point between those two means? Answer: -0.14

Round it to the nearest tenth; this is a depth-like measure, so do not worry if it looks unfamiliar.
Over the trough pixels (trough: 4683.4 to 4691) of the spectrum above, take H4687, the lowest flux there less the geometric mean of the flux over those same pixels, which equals -2.9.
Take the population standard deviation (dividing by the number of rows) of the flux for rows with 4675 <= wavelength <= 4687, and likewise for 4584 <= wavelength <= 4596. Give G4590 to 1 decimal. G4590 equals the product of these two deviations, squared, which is 5.1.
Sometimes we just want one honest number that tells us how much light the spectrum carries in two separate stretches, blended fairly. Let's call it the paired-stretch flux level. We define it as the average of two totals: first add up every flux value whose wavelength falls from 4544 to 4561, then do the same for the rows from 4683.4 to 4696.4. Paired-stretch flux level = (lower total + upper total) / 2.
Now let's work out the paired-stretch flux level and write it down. 288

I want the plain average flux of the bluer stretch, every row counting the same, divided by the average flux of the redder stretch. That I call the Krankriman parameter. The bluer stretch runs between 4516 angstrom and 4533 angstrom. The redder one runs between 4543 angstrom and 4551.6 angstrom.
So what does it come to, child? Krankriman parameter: 0.96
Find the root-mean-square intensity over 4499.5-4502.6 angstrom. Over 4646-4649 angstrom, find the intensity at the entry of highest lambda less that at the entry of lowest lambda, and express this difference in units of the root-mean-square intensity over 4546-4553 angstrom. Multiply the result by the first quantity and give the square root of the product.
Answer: 1.05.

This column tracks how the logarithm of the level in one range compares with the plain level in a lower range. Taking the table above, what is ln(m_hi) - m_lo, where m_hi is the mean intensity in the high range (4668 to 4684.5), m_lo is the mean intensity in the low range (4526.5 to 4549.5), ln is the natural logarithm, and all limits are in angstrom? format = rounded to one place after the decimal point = -17.2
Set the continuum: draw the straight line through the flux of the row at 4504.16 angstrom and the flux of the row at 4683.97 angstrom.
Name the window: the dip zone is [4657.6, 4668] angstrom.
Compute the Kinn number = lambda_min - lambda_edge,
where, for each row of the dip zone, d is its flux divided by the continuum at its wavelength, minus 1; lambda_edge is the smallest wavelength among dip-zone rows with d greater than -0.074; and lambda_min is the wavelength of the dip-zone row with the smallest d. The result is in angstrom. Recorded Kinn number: 1.1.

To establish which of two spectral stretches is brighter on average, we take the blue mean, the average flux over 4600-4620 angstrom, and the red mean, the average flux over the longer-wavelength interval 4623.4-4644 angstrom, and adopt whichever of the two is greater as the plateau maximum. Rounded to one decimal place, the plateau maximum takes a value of 22.1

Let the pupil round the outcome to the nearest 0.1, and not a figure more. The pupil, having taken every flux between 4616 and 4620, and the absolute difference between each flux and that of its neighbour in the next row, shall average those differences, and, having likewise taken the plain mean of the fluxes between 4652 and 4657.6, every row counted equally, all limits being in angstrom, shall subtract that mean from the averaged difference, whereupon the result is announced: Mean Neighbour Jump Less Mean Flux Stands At -21.5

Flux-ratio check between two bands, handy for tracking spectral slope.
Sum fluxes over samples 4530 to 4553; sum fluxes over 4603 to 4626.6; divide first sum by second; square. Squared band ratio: 0.96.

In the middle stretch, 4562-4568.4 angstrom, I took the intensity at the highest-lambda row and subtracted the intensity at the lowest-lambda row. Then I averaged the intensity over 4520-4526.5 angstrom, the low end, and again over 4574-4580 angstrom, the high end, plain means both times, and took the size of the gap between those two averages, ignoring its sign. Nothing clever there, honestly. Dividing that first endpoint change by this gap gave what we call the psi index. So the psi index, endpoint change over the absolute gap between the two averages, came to 0.4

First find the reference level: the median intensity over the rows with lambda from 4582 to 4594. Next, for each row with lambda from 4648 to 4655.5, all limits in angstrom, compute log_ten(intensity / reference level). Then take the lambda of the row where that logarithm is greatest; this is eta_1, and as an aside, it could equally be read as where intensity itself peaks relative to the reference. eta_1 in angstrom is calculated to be 4648.51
